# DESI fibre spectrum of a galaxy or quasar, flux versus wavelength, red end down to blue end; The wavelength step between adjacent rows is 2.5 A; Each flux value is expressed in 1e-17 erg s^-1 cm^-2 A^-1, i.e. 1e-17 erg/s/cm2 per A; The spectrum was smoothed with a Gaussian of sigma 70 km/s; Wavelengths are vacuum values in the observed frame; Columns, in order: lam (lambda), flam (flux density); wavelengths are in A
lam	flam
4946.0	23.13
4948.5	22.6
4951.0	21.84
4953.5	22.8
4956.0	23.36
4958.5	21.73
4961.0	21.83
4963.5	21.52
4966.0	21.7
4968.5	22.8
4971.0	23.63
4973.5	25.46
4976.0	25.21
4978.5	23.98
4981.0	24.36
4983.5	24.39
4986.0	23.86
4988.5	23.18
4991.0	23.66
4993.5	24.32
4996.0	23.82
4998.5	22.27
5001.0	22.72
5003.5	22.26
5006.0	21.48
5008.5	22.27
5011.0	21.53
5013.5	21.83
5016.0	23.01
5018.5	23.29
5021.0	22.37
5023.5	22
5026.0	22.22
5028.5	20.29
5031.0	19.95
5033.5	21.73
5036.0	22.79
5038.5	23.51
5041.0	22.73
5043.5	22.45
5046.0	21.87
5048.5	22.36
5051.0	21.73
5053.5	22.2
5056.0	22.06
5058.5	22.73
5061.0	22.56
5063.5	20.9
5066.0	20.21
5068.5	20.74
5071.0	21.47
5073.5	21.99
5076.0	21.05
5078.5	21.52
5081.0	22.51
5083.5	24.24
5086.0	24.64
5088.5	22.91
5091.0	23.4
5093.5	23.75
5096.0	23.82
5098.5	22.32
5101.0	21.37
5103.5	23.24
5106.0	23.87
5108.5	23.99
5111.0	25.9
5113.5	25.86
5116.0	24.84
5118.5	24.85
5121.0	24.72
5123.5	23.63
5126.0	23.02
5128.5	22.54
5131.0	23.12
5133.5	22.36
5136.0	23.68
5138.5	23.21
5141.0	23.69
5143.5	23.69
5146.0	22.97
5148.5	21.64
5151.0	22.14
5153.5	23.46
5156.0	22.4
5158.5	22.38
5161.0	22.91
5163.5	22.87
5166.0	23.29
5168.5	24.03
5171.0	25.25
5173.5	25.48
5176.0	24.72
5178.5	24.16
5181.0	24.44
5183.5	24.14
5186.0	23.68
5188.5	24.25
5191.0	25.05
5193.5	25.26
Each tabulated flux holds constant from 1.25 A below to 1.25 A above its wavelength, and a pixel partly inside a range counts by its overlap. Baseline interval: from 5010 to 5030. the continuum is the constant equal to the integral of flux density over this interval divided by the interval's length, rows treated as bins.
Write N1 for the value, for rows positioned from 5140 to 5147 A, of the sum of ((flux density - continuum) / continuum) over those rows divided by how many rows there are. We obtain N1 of 0.06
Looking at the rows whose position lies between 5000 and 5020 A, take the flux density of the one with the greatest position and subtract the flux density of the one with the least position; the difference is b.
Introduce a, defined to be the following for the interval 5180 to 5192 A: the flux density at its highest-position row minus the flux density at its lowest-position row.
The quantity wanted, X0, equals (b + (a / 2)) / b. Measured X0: 1.5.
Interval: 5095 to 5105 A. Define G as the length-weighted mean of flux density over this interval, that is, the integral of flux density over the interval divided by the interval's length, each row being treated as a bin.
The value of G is 22.69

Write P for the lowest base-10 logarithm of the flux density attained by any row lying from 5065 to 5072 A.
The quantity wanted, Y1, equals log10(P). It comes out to 0.116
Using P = 1.31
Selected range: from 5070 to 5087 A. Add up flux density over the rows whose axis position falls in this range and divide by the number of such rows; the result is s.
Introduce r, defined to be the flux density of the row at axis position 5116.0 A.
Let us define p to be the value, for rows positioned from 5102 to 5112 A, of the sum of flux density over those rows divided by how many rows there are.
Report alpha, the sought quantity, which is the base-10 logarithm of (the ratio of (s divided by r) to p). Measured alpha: -1.43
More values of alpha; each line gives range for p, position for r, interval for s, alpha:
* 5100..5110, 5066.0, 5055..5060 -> -1.32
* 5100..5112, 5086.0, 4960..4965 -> -1.43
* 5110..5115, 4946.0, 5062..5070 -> -1.46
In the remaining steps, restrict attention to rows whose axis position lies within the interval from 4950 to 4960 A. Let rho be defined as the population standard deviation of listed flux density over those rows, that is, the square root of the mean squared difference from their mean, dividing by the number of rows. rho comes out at 0.68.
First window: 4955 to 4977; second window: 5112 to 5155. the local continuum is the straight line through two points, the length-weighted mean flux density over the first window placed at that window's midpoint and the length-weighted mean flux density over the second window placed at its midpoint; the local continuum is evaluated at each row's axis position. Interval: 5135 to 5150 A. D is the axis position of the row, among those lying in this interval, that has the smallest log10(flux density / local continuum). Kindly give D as 5148.5 A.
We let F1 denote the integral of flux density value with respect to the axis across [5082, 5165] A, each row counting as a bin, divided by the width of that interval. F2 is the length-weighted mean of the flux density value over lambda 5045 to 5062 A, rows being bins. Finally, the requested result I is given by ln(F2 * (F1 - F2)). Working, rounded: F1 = 23.4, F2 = 22.2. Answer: 3.3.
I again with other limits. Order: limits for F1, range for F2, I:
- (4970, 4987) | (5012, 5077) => 4.0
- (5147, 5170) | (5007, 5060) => 2.7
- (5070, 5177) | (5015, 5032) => 3.5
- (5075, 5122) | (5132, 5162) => 2.8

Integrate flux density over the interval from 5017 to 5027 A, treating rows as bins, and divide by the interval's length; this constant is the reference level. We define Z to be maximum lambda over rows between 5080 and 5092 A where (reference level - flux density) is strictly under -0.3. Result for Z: 5091.0 A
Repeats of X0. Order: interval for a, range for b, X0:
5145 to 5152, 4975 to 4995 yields 1.5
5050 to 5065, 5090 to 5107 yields 0.1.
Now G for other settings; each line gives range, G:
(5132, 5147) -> 23.27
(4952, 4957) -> 23.00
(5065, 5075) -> 21.12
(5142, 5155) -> 22.79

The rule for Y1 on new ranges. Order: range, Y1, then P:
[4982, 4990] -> 0.135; 1.37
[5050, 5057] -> 0.126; 1.34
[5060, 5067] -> 0.116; 1.31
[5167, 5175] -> 0.140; 1.38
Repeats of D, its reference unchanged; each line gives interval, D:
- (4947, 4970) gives 4963.5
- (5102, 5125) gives 5103.5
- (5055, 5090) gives 5066.0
